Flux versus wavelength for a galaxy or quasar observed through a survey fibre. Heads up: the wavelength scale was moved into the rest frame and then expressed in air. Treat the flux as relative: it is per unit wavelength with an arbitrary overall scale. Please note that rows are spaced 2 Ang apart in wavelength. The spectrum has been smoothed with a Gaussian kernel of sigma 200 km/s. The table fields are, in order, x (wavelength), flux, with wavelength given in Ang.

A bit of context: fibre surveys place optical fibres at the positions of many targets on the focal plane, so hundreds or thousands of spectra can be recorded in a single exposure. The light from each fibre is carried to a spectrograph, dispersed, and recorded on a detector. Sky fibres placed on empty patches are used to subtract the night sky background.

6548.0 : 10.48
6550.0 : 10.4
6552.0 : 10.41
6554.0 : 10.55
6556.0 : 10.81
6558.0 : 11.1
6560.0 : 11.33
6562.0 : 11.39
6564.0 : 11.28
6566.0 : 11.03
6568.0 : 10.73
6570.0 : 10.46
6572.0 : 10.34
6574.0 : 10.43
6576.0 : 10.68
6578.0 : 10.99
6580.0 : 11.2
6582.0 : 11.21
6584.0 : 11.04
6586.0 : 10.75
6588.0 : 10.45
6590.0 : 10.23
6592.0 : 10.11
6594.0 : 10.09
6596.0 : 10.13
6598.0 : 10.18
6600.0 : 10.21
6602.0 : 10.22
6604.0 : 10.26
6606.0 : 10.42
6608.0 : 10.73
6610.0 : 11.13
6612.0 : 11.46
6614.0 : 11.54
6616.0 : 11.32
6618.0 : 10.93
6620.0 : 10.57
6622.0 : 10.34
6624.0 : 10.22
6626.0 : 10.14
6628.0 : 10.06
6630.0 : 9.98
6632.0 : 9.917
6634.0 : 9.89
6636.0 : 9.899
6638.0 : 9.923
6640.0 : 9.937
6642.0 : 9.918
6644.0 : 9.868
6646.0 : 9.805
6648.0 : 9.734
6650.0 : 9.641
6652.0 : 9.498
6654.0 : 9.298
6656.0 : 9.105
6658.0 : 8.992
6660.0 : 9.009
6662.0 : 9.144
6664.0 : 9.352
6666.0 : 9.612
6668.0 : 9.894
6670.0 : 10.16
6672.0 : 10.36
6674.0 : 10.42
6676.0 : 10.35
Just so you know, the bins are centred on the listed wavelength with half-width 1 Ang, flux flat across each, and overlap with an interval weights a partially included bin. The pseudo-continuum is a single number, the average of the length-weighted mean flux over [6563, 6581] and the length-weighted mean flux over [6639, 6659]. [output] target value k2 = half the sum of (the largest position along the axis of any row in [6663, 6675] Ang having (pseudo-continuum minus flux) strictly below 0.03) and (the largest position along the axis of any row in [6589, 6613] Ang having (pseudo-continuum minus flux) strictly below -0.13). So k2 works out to 6643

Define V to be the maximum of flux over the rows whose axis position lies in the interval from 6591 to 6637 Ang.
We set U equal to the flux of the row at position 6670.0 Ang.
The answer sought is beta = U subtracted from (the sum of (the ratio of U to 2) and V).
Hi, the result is 6.5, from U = 10.16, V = 11.54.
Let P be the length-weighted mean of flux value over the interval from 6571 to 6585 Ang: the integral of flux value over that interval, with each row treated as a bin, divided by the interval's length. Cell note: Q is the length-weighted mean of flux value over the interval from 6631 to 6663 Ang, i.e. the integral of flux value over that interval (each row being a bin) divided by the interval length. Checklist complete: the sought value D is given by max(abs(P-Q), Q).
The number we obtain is 9.6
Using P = 10.8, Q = 9.6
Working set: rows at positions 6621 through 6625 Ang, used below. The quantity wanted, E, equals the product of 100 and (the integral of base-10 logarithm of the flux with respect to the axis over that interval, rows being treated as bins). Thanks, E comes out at 405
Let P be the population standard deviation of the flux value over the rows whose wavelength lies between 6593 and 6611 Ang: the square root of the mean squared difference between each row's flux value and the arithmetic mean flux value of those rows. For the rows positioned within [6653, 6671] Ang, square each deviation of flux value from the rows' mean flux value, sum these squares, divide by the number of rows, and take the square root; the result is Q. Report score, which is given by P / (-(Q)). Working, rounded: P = 0.32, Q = 0.39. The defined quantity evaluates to -0.83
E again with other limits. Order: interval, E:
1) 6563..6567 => 419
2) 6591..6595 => 402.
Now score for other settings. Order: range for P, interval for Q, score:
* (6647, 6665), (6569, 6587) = -0.81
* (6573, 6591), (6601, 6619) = -0.70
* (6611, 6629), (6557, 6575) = -1.43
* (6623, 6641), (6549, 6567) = -0.30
